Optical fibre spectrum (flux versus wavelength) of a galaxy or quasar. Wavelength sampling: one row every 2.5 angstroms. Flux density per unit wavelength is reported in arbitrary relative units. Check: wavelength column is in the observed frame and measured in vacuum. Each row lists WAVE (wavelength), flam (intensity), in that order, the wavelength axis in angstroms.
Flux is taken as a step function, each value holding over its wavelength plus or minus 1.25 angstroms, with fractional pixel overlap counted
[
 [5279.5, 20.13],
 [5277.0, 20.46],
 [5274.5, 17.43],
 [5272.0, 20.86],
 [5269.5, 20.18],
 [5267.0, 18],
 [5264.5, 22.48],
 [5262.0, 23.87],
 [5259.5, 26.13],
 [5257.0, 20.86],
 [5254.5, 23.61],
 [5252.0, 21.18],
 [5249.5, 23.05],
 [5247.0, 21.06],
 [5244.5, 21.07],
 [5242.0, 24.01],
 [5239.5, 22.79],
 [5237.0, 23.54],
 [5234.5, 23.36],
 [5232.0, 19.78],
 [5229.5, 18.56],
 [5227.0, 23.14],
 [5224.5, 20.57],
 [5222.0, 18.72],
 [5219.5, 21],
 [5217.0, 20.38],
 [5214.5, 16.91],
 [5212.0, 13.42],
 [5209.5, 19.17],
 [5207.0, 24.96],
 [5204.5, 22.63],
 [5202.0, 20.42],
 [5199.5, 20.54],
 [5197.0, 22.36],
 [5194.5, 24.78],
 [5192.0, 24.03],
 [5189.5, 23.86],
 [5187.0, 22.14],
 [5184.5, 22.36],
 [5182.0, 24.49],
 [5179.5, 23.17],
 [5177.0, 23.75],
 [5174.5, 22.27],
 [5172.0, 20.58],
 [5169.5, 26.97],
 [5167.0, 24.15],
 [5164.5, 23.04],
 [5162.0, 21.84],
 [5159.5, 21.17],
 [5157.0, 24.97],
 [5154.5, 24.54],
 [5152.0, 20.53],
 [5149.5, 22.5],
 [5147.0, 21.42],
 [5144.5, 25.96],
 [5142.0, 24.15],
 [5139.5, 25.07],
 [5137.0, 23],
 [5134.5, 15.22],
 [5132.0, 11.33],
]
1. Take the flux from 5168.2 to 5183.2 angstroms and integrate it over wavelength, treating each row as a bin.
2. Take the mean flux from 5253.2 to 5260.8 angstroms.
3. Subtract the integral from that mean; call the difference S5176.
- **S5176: -330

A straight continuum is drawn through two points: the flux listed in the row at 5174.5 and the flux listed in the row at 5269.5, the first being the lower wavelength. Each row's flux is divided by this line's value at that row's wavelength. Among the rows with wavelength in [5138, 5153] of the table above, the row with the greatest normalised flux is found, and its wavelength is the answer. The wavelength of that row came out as 5144.5 angstroms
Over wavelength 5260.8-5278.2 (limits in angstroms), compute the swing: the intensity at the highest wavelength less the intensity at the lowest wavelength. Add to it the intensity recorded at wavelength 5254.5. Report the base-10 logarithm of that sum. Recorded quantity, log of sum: 1.31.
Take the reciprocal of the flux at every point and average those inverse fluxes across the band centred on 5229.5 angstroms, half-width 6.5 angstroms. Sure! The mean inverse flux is 0.0478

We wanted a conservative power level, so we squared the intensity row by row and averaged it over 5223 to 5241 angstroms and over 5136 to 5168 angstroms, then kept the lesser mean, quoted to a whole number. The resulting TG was 473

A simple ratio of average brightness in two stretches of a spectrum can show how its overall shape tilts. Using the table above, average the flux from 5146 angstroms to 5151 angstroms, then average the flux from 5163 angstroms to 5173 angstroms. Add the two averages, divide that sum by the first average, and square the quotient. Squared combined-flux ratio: 4.3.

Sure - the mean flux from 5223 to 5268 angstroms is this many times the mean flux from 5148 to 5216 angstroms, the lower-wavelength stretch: 0.99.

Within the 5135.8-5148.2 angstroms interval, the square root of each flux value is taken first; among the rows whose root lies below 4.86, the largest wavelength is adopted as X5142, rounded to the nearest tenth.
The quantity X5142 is 5147.0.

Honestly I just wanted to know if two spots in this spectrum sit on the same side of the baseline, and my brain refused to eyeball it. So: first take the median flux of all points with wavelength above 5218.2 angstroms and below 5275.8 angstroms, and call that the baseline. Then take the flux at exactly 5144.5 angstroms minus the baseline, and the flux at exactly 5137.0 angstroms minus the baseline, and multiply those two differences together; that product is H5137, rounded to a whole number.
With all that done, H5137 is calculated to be 9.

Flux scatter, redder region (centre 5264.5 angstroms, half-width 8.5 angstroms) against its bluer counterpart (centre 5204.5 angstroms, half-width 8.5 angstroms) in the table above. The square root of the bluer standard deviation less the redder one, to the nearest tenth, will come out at 1.0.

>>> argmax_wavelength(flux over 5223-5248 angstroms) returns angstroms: 5242.0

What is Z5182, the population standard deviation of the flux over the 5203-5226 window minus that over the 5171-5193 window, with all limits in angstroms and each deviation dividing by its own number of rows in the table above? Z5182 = 2.0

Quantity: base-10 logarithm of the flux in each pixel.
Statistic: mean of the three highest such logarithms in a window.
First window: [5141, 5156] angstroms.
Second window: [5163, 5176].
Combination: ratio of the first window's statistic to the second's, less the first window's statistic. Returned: -0.393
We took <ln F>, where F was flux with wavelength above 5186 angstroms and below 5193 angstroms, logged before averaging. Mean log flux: 3.15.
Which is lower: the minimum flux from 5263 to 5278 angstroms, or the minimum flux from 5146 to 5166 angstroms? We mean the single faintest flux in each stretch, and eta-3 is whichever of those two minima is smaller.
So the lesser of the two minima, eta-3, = 17.4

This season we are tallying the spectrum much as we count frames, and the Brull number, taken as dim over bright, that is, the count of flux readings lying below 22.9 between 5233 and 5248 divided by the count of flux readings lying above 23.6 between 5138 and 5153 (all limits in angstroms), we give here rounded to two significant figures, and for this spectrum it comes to 1.0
